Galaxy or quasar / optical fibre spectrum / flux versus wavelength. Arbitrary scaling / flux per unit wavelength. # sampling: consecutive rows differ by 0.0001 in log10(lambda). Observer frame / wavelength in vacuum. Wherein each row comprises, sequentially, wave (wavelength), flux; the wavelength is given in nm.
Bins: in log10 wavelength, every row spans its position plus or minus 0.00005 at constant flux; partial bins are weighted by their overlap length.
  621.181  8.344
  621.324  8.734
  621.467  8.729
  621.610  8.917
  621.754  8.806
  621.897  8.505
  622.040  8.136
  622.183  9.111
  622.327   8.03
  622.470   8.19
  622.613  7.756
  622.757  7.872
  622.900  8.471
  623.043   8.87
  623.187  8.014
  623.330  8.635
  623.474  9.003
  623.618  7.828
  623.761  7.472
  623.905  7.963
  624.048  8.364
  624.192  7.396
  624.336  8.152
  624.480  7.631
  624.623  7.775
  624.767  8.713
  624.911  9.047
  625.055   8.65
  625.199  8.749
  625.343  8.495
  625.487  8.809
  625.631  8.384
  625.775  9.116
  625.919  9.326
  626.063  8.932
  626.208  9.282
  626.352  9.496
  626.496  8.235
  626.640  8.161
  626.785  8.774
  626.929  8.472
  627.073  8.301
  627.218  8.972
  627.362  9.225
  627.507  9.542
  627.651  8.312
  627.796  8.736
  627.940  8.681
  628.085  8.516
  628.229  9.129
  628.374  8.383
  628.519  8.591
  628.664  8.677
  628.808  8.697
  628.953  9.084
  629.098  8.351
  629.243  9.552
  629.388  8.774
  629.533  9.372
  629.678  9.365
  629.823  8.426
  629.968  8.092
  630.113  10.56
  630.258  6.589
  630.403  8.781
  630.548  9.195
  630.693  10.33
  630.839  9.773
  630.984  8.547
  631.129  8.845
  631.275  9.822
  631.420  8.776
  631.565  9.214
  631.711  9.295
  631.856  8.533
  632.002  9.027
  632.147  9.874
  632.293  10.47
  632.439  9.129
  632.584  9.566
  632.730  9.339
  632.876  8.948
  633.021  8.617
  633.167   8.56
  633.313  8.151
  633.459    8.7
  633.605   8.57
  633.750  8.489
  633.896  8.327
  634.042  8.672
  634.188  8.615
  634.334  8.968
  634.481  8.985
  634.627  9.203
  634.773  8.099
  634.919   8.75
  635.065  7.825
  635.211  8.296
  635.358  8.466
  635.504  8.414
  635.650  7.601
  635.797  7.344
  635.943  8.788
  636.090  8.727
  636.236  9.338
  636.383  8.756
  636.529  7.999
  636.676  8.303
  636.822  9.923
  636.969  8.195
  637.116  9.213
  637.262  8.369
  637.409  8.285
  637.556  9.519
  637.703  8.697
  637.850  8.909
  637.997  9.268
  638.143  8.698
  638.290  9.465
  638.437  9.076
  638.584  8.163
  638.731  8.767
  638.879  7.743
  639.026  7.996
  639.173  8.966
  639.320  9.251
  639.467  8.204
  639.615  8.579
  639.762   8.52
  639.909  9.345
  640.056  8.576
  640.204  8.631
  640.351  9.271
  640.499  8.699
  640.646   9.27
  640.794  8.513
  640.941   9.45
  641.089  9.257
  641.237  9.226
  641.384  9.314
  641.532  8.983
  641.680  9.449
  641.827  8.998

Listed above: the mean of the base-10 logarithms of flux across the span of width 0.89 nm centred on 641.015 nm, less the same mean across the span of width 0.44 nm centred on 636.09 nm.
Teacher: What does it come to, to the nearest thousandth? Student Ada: 0.011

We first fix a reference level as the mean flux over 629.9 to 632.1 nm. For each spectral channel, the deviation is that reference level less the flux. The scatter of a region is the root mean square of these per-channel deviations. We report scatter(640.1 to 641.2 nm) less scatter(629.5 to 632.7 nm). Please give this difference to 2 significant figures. -0.51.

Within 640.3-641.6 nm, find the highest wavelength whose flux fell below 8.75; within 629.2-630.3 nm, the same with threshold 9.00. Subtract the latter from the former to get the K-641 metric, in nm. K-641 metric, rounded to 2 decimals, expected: 10.54 nm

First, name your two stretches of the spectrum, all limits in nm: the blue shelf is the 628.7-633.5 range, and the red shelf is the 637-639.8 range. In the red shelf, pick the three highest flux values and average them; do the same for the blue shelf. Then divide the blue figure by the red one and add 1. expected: 2.11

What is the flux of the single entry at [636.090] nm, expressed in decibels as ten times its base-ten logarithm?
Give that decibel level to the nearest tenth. 9.4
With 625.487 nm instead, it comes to 9.4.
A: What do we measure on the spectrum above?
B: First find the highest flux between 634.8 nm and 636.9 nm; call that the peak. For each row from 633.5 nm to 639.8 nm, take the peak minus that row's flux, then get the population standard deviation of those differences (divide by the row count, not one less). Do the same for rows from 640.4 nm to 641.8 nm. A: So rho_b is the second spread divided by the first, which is 0.58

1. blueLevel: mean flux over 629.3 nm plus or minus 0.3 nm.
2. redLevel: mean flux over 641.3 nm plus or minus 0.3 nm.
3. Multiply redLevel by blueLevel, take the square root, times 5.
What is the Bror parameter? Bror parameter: 45.5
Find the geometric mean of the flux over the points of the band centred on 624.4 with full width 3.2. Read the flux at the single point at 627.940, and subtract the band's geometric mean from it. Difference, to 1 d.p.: 0.3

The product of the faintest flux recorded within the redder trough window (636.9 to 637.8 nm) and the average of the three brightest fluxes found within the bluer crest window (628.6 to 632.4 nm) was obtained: 86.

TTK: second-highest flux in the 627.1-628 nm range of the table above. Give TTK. 9.225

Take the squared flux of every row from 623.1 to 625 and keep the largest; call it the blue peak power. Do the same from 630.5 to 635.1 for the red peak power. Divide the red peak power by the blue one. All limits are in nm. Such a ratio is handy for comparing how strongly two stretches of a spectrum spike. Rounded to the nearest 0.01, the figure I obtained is 1.34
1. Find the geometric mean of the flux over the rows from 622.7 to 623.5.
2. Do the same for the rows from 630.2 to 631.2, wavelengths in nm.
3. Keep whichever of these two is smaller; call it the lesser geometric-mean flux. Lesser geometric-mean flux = 8.5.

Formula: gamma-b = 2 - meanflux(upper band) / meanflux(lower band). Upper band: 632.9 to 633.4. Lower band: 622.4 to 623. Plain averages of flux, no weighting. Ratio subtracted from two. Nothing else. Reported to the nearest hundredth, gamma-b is 0.95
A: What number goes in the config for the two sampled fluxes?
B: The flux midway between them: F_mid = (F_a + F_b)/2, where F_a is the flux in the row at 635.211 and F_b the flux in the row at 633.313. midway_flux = 8.2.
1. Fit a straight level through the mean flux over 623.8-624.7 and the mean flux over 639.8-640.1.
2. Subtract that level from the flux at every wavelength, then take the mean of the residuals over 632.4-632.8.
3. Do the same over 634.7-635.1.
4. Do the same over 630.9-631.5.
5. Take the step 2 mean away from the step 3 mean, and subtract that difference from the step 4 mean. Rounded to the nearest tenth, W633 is 1.9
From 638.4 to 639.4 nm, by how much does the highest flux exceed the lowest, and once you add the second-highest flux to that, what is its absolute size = 10.6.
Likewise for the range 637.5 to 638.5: 10.3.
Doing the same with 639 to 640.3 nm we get 10.6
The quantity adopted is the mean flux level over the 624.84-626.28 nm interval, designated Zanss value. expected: 8.88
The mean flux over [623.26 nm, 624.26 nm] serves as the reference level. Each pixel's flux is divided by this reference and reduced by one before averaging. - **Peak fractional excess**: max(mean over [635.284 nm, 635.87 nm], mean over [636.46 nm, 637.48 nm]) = 0.06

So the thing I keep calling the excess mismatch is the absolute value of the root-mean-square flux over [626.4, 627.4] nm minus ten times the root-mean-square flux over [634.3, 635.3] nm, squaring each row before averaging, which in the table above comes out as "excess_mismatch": 77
